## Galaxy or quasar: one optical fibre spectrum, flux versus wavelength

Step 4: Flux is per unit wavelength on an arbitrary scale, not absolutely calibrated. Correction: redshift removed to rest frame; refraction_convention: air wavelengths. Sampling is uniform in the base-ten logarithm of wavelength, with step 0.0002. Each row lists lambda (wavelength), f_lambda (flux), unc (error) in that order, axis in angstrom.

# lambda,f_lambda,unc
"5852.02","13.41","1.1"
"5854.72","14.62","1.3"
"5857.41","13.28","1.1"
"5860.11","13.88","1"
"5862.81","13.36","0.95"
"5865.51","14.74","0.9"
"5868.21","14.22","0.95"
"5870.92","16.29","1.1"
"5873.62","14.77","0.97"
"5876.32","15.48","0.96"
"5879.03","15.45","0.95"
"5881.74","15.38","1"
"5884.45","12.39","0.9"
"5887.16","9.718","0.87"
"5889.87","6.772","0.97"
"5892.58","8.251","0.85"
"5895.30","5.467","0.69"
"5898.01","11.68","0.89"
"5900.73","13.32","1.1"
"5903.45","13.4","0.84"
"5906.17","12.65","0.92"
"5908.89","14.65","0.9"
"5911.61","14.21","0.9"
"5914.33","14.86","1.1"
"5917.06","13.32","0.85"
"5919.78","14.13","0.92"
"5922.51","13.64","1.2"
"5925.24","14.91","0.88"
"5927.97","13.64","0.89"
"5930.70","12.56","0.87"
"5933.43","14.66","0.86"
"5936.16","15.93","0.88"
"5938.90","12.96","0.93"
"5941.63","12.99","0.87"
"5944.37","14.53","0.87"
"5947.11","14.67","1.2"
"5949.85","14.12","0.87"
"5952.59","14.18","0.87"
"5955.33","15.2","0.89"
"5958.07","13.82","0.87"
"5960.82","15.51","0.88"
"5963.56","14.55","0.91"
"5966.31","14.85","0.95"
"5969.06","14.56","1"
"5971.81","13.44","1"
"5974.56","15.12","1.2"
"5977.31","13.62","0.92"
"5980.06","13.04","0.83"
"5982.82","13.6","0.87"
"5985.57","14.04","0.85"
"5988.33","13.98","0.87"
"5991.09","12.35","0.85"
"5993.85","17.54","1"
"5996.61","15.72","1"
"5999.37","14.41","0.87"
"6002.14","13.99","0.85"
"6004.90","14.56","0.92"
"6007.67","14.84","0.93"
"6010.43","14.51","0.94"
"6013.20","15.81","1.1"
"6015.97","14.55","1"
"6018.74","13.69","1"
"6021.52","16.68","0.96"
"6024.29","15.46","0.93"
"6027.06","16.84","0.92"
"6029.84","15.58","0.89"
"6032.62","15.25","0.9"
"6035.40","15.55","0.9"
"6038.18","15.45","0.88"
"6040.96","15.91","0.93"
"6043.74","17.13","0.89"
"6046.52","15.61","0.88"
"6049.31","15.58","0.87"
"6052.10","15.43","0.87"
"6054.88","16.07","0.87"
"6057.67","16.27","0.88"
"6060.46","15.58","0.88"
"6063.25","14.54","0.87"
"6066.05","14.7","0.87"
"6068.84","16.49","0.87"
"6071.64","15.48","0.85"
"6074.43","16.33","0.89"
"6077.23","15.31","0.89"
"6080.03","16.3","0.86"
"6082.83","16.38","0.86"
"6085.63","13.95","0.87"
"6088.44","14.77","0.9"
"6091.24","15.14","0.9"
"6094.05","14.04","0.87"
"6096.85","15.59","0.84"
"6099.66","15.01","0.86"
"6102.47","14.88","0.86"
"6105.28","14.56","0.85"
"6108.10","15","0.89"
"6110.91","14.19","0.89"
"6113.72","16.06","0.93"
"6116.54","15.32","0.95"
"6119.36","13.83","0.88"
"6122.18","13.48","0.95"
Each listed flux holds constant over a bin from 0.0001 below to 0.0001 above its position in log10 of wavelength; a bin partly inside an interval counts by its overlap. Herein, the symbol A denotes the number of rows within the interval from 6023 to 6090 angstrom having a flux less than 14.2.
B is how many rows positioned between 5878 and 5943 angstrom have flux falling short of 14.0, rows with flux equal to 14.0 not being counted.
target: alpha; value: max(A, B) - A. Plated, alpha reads 14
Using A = 1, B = 15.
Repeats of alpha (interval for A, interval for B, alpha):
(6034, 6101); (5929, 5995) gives 8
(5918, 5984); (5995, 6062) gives 0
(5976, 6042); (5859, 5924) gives 5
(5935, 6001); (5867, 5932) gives 1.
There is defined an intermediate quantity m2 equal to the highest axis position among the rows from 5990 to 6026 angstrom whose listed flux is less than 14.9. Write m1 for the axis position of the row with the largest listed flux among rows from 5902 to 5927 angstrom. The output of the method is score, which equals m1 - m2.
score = -93.5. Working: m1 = 5925.24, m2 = 6018.74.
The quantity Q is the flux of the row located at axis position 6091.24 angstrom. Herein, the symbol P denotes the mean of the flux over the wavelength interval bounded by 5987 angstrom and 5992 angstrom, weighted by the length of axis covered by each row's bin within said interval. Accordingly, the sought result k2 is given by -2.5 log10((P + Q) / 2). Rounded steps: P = 13.2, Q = 15.14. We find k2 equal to -2.88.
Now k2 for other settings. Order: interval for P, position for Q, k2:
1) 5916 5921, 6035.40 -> -2.91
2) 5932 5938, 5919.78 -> -2.91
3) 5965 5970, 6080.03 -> -2.98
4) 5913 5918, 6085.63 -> -2.87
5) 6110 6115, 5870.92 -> -2.99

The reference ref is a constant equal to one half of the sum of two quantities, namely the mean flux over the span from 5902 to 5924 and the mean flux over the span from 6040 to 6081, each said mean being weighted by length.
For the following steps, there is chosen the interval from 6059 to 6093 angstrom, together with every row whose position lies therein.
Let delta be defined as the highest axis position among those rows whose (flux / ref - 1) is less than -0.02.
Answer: 6085.63 angstrom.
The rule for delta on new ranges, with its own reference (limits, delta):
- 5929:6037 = 6018.74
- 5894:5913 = 5911.61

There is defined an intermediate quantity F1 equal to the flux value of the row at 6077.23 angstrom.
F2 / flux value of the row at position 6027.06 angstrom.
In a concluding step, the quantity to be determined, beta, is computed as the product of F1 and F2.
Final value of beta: 258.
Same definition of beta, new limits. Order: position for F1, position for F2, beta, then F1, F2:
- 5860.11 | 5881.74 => 213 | 13.88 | 15.38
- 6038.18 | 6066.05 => 227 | 15.45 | 14.7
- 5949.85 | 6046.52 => 220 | 14.12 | 15.61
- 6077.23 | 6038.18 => 237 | 15.31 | 15.45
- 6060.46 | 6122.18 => 210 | 15.58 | 13.48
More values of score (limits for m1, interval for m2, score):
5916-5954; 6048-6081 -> -129.9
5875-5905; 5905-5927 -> -46.2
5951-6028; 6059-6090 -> -94.6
